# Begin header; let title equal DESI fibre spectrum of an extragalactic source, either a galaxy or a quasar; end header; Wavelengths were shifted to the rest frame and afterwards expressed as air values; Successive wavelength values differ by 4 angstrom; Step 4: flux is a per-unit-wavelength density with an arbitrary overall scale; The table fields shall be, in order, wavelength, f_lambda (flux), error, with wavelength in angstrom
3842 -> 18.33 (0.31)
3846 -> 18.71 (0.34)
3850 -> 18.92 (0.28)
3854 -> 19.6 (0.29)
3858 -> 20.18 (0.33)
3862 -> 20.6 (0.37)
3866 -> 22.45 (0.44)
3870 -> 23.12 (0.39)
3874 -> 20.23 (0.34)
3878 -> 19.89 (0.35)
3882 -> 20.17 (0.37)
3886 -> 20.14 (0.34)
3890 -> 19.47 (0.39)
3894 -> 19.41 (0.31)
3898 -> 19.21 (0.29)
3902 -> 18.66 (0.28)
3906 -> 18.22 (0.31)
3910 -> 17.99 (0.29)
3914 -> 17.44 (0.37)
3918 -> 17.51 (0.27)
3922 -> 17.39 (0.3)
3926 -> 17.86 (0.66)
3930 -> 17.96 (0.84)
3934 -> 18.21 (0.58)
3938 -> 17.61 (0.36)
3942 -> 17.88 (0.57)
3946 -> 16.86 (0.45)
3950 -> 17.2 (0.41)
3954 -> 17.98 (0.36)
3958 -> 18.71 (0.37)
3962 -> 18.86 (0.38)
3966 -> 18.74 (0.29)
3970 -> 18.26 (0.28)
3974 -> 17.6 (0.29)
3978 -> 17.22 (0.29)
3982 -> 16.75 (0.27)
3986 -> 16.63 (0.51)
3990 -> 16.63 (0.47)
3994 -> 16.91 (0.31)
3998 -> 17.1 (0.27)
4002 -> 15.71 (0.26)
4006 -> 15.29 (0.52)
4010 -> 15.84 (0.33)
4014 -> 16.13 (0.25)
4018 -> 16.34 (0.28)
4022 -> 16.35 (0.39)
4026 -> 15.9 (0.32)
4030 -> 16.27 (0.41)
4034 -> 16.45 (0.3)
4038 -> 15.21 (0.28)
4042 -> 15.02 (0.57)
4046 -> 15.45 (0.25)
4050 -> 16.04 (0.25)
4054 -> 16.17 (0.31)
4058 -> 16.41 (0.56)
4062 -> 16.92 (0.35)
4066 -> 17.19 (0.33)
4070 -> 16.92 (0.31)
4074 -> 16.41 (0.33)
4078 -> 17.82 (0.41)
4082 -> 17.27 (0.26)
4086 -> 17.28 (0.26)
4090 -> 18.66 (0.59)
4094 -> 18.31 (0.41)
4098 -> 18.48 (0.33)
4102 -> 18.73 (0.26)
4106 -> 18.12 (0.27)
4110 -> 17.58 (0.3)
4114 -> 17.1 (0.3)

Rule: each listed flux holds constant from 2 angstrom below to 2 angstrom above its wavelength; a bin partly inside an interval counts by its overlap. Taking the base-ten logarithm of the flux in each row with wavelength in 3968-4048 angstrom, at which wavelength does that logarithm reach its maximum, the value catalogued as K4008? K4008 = 3970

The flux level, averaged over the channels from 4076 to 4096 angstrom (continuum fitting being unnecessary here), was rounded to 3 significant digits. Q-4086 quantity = 17.9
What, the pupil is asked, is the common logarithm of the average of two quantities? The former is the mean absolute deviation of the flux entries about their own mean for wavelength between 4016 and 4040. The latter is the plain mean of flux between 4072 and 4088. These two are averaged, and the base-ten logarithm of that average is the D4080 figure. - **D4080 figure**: 0.943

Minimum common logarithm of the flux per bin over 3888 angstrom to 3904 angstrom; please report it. 1.27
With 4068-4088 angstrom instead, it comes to 1.22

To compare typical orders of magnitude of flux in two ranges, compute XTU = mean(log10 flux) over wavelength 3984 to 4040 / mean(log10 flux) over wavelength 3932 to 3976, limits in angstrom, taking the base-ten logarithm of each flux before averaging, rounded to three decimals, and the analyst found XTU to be 0.964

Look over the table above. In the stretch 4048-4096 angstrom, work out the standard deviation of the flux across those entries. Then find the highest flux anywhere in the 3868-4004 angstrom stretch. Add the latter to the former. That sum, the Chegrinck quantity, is 23.9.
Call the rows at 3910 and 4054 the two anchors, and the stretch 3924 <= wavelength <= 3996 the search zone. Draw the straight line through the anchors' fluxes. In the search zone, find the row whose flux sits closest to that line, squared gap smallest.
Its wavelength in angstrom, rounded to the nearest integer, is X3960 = 3994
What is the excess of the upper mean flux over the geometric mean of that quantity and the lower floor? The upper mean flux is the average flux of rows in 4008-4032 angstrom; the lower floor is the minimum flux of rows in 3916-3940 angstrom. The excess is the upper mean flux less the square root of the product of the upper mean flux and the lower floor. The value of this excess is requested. -0.61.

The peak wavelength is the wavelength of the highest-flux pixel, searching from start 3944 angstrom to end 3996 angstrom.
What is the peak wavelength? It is 3962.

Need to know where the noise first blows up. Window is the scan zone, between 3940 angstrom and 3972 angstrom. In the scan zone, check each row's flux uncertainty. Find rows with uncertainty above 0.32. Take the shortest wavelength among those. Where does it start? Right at 3942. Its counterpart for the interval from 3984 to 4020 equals 3986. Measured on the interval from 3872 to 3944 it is 3874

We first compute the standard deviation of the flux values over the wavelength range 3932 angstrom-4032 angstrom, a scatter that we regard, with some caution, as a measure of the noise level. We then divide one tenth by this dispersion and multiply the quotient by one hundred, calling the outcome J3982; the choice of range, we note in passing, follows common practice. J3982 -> 10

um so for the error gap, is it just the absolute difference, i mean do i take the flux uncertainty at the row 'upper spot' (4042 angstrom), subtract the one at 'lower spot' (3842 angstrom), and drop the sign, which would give 0.26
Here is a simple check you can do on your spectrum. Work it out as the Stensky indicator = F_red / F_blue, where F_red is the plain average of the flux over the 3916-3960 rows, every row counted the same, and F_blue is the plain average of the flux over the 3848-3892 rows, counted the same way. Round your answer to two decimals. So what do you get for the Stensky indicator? 0.87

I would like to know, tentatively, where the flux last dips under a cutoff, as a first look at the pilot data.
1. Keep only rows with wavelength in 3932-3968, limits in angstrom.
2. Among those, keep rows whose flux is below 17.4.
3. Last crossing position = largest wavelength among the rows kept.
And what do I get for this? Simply 3950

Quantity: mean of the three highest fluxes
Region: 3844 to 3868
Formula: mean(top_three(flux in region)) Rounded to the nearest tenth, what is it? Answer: 21.1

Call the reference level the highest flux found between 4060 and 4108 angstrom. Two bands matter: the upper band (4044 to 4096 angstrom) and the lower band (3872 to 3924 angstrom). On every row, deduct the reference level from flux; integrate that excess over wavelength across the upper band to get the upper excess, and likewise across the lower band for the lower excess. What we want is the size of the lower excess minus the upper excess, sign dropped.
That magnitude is 100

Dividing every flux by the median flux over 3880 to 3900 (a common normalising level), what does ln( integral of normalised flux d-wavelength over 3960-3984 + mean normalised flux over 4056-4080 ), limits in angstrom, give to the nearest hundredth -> 3.13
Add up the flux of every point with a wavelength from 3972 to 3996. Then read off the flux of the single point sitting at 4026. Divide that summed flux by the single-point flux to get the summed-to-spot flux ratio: 6.40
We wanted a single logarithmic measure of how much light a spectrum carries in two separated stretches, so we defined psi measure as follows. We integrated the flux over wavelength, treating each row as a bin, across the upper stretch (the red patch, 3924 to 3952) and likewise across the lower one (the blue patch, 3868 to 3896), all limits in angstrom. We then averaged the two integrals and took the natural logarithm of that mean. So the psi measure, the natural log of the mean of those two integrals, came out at 6.28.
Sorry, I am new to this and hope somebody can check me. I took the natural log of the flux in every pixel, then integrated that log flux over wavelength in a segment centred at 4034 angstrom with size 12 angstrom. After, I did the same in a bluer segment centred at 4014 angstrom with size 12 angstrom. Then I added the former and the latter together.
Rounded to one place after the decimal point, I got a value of 66.6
